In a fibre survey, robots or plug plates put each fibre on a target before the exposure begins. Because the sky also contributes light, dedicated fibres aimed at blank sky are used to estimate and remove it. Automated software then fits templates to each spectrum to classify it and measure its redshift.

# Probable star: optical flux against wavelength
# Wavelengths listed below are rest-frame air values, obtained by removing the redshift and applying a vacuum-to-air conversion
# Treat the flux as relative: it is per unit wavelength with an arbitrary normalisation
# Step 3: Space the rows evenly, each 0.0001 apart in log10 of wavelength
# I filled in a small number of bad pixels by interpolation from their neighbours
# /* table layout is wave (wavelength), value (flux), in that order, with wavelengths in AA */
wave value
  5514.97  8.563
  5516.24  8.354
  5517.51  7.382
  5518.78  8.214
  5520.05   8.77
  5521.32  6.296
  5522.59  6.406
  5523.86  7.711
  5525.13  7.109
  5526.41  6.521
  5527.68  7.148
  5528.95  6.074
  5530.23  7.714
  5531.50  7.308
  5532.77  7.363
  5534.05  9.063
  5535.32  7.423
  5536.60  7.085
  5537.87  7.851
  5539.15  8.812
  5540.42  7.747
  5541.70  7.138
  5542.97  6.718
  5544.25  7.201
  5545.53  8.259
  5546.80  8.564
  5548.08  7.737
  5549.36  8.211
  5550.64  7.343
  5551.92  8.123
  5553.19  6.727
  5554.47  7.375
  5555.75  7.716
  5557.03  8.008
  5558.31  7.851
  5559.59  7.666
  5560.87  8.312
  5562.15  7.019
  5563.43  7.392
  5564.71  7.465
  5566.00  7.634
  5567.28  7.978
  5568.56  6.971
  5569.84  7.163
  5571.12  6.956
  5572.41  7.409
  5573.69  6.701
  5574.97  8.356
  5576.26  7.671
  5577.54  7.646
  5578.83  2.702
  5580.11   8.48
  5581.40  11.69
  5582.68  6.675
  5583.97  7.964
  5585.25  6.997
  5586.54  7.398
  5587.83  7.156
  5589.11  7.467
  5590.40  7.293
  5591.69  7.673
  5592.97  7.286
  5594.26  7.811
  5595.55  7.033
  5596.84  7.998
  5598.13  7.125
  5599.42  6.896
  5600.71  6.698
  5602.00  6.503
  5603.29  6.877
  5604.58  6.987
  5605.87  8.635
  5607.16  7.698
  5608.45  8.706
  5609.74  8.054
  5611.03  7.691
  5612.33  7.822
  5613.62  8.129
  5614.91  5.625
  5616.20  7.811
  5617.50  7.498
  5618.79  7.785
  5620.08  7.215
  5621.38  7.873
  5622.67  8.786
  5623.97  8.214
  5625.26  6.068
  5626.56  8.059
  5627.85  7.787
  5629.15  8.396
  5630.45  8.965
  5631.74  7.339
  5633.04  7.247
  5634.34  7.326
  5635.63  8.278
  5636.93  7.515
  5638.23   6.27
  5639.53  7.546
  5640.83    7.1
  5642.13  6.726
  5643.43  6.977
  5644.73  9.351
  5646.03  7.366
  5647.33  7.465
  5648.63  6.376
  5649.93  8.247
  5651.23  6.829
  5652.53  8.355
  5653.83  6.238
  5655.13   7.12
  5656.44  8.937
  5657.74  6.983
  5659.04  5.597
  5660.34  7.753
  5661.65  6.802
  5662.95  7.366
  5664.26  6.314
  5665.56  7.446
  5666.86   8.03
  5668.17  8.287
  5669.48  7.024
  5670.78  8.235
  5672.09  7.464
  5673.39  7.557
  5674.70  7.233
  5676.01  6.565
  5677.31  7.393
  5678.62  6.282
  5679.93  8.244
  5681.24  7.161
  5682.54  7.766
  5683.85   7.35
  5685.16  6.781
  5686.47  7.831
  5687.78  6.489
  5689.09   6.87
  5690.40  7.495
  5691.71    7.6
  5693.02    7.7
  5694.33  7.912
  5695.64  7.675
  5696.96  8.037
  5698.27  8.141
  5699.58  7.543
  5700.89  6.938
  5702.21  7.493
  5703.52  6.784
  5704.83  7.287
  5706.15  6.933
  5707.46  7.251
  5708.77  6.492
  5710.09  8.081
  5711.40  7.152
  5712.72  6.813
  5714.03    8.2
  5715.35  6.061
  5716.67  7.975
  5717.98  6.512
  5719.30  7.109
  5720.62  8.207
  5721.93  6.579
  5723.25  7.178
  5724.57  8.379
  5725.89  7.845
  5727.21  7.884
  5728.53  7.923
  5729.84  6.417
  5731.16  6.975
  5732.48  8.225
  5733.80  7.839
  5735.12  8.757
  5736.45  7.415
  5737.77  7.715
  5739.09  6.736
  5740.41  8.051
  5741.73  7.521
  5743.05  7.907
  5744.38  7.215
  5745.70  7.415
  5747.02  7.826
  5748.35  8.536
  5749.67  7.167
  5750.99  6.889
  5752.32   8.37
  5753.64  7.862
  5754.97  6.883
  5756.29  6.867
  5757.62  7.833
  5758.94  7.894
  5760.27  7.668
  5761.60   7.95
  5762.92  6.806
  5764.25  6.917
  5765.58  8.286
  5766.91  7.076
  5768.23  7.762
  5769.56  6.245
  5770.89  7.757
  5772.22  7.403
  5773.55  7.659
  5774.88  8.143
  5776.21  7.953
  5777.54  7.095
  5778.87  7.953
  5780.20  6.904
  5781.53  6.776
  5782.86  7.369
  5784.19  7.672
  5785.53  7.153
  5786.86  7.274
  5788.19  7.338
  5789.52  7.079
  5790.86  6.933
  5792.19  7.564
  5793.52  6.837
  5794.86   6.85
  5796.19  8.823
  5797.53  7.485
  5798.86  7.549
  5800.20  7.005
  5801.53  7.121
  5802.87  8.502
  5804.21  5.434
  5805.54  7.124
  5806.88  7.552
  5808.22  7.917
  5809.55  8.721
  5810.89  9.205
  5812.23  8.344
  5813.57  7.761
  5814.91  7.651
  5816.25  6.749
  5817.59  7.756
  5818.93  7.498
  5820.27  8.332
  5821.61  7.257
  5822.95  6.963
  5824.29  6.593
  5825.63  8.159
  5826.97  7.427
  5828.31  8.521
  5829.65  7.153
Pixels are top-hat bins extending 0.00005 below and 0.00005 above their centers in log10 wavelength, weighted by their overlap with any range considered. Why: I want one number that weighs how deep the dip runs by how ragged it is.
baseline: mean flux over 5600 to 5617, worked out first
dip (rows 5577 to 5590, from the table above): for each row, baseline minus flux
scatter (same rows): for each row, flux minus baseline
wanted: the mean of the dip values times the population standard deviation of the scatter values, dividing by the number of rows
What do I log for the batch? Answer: 0.13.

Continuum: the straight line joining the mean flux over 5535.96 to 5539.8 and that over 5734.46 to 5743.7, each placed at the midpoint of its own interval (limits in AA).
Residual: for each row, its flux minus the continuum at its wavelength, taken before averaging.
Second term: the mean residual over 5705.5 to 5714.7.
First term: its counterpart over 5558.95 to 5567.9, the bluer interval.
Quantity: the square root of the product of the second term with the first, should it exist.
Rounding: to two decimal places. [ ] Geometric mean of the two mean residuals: 0.35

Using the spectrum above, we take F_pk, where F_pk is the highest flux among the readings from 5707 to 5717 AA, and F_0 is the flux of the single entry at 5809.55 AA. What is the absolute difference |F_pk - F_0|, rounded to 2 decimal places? 0.52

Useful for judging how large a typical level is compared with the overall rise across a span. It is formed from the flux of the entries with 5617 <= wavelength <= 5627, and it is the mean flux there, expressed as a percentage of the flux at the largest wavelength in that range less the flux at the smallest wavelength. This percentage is 1370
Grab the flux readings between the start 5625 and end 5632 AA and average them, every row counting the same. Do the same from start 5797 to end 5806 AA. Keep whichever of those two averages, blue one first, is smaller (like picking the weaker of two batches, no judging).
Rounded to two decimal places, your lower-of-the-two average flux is 7.17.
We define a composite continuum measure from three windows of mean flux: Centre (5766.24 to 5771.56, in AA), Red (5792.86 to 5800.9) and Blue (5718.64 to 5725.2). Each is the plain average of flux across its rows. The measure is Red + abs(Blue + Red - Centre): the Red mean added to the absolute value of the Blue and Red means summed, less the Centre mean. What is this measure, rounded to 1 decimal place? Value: 15.1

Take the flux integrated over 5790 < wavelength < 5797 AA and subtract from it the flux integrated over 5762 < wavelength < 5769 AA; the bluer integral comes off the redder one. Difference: 0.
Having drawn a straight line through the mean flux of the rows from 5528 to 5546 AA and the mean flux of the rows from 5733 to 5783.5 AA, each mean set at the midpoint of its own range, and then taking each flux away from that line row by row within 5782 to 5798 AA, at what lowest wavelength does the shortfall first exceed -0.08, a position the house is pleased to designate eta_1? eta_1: 5782.86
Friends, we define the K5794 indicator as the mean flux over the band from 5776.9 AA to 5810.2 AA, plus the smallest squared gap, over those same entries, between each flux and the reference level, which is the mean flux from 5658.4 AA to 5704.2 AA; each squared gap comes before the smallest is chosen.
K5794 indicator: 7.36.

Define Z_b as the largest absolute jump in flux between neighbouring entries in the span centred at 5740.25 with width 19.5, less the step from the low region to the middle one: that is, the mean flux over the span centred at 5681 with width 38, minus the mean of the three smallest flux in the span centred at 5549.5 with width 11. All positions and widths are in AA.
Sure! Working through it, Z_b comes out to 1.02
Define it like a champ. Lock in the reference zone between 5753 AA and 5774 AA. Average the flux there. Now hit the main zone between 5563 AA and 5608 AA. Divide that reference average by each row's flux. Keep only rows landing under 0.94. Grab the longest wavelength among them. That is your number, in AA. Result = 5605.87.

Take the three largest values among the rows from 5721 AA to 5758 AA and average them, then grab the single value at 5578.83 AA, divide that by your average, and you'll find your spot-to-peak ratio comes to 0.32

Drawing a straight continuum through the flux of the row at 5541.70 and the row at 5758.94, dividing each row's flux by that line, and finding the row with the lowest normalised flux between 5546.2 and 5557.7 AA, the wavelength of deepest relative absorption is 5553.19 AA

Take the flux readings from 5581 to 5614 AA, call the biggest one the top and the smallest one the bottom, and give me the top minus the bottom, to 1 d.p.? 5.2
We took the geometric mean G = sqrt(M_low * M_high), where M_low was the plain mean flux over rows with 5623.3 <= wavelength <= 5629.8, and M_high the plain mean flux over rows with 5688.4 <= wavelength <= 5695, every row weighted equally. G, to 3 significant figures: 7.61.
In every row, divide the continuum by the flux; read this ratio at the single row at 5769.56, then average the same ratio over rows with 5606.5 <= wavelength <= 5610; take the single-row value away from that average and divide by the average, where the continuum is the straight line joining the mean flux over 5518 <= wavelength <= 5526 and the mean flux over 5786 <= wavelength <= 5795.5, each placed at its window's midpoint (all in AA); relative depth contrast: -0.27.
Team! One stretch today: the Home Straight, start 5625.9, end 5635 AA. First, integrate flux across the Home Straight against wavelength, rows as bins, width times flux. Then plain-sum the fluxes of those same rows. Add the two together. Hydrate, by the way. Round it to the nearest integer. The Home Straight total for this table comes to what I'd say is 127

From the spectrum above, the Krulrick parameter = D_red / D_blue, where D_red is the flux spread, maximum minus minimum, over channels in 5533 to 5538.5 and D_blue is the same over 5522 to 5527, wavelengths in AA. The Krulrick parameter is 1.52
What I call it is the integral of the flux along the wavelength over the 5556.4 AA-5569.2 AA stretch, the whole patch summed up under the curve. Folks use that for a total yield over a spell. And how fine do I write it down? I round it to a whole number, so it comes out 98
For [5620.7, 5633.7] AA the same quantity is 102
